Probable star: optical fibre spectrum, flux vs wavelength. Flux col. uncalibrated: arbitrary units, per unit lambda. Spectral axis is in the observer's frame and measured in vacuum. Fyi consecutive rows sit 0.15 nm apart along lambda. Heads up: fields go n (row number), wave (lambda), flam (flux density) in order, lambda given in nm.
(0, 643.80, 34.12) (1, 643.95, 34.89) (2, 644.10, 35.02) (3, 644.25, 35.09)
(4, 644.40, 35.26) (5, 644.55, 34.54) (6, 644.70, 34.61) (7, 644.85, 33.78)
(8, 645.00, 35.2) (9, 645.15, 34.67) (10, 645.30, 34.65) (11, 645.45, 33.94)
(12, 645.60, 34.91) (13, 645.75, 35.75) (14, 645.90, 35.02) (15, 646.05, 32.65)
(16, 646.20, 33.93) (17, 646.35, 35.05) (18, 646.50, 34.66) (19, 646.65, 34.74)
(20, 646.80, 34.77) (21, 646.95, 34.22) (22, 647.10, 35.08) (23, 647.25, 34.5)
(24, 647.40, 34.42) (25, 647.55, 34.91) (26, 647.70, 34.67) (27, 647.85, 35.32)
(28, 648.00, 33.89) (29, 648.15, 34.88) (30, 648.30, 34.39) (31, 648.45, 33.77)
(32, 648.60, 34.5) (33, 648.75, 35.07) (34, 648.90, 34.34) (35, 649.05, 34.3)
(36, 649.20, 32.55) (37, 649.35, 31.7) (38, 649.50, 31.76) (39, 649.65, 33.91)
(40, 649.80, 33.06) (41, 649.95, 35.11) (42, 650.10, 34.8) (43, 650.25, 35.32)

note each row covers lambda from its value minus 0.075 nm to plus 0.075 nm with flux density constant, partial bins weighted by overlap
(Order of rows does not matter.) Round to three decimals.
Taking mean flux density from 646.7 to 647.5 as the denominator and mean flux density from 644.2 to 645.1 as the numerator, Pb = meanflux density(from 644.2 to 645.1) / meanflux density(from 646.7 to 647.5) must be 1.004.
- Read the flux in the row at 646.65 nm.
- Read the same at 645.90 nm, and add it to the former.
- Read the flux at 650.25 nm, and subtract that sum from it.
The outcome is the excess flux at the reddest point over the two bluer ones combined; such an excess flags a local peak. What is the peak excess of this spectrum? -34.4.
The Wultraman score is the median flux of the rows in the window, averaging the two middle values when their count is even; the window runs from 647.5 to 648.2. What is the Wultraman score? 34.88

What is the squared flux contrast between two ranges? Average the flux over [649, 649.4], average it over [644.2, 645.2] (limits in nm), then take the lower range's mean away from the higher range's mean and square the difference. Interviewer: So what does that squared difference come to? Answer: 3.6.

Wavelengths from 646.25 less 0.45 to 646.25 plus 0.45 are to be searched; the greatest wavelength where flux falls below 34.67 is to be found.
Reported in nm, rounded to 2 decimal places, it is 646.50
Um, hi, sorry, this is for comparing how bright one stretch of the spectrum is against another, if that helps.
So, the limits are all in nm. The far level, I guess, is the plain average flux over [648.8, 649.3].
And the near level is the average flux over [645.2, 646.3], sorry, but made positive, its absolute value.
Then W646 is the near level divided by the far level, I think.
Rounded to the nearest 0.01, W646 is 1.02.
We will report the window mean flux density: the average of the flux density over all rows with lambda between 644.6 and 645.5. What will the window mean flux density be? 34.5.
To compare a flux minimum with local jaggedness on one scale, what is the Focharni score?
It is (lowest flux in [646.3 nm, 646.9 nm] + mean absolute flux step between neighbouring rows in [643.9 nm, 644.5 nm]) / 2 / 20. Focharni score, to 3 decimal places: 0.870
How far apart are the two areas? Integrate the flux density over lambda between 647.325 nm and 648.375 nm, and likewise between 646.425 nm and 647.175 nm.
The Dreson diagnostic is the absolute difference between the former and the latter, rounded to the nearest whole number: 10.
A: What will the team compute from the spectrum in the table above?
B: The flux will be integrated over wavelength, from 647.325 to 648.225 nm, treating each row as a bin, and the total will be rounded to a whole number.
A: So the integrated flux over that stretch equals 31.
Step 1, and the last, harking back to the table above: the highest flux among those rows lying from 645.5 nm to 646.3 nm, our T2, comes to 35.75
